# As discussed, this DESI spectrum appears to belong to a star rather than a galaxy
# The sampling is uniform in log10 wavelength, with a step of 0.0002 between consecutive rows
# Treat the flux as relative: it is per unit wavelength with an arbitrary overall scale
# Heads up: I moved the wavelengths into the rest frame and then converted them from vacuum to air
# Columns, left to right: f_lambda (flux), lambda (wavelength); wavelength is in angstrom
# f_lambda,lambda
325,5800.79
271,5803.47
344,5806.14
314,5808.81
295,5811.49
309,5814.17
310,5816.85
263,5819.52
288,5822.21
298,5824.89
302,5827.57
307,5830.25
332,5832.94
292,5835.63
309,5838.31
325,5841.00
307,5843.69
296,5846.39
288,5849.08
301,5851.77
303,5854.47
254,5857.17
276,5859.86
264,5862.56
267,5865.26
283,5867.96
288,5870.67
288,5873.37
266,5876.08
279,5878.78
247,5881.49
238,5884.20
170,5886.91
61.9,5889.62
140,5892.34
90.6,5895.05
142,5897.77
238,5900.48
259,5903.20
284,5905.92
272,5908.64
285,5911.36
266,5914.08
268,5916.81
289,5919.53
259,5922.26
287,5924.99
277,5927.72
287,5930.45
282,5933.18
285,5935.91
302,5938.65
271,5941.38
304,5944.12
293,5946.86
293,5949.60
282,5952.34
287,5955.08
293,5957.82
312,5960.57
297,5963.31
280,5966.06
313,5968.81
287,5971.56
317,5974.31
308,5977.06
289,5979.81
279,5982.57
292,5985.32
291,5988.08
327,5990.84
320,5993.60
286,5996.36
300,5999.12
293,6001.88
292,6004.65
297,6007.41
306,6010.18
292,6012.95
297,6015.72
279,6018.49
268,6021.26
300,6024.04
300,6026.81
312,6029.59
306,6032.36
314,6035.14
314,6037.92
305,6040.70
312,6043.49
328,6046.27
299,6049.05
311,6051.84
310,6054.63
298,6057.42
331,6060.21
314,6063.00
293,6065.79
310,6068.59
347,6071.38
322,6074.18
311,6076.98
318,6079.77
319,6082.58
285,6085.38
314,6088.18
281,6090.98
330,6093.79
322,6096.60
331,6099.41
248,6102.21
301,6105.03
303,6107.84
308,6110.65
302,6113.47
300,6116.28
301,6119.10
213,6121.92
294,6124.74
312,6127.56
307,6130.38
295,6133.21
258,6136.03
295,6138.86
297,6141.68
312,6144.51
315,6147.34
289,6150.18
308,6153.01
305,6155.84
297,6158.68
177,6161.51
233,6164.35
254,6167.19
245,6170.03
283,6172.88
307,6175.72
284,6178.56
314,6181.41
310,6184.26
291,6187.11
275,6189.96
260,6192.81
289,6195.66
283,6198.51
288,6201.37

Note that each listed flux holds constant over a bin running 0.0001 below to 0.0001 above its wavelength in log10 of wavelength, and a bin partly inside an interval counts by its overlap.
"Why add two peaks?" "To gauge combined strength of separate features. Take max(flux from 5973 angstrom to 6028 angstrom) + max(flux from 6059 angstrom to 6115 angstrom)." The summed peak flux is 674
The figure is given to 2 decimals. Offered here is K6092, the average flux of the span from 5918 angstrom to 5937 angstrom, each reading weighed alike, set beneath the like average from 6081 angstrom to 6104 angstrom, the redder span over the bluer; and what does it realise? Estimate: 1.08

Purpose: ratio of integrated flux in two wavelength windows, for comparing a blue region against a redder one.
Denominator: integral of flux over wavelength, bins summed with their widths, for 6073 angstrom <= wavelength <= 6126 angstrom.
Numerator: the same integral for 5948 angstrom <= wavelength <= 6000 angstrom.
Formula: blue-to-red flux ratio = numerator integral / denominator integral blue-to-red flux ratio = 0.97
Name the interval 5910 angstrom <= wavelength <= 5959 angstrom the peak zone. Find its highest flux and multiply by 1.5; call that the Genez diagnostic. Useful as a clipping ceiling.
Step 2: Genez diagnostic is 456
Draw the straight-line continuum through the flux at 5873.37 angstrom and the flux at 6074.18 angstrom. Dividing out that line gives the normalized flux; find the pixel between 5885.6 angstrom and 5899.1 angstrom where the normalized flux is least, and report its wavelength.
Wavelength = 5889.62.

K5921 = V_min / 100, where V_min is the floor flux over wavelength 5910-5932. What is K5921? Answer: 2.59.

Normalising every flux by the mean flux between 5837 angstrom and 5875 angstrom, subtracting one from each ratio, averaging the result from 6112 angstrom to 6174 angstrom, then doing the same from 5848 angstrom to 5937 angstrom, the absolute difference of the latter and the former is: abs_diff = 0.11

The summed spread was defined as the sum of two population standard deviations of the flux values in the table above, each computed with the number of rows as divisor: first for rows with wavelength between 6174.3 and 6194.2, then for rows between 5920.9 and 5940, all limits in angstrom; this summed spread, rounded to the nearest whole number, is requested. 31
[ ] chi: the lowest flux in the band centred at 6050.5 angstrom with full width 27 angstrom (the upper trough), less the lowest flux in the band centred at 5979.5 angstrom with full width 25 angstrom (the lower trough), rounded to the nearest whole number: 19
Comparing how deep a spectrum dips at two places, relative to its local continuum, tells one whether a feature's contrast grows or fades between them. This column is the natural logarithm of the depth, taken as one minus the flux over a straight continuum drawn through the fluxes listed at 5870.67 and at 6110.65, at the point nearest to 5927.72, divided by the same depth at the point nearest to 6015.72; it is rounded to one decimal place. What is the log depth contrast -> 1.7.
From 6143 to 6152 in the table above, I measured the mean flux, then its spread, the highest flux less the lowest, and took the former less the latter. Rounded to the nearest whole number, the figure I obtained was 279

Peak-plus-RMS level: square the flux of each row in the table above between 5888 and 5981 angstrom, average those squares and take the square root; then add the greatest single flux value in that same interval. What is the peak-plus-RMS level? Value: 589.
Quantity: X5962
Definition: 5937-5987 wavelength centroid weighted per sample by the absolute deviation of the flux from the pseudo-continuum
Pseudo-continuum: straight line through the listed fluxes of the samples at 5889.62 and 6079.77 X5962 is 5960.1 angstrom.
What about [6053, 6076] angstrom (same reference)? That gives 6063.9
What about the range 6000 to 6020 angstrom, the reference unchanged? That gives 6009.4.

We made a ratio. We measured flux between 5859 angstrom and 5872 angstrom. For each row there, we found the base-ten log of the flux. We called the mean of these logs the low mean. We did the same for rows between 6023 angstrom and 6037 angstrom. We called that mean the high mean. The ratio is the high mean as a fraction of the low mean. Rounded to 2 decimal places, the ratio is 1.02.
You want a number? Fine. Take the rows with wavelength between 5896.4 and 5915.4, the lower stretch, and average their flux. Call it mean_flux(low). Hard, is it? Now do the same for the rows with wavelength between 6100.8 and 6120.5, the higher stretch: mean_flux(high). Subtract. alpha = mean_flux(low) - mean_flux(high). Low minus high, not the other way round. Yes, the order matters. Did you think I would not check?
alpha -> -45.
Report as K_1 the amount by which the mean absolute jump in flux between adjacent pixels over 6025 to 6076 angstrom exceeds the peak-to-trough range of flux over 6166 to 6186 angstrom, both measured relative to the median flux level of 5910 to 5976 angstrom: -54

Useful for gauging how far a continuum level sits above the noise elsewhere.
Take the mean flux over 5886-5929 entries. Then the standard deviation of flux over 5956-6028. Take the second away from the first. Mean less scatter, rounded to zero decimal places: 211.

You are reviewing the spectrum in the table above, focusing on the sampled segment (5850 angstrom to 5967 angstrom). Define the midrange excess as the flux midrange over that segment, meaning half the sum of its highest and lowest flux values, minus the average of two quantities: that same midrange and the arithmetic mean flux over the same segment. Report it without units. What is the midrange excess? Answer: -37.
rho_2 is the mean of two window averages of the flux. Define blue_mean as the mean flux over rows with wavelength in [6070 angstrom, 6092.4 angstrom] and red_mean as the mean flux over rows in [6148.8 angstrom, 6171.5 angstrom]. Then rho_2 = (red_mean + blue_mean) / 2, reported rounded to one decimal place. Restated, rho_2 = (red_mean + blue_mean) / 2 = 287.8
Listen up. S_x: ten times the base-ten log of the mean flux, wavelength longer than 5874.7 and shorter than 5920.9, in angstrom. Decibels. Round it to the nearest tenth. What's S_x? 23.5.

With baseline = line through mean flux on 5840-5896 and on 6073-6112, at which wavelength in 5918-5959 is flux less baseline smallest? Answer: 5922.26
